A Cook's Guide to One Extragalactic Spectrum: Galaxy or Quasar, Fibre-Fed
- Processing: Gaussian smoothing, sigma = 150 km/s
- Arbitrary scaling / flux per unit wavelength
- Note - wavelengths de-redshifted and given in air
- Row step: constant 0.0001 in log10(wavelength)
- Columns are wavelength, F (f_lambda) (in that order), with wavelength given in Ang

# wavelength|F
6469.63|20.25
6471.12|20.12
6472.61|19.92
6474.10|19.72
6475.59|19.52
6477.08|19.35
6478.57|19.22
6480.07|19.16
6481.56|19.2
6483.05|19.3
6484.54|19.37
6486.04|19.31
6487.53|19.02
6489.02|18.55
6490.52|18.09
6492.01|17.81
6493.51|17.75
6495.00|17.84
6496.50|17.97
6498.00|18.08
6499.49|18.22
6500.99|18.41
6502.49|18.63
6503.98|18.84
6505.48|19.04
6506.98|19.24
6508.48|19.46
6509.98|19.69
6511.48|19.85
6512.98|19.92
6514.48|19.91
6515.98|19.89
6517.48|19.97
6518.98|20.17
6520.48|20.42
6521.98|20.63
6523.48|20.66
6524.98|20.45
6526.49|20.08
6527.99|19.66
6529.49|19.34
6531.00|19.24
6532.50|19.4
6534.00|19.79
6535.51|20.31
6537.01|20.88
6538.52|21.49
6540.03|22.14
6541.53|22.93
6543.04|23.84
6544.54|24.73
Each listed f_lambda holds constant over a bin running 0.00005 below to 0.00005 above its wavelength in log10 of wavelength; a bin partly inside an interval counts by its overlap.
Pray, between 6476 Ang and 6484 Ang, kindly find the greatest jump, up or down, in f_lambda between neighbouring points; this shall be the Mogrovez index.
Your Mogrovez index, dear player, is 0.13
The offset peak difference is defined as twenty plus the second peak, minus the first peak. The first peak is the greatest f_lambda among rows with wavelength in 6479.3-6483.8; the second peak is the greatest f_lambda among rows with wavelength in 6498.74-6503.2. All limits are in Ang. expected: 19.3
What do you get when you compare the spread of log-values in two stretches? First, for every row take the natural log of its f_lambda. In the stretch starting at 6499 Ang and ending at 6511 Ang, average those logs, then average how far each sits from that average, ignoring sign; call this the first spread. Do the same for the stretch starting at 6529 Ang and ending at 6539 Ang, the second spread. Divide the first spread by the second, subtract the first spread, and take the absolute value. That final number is 0.60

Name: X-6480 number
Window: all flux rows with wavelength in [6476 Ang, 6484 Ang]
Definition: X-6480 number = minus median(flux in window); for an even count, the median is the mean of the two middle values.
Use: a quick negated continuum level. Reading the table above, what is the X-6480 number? -19.2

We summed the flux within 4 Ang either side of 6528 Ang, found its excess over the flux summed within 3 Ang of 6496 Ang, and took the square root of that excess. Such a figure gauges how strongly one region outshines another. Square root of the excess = 5.21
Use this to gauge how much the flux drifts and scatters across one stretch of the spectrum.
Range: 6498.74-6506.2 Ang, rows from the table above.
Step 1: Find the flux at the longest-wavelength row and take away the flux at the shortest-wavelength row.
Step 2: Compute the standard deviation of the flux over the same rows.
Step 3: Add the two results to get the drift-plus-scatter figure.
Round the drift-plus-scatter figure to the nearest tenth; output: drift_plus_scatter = 1.1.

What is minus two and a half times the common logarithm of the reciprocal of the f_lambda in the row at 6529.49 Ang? 3.22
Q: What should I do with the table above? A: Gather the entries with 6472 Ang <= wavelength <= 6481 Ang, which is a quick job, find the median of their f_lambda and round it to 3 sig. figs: 19.4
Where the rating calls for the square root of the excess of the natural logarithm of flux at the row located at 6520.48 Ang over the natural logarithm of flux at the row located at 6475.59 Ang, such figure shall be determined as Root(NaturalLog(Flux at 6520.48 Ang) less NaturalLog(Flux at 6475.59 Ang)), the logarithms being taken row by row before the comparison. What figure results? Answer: 0.21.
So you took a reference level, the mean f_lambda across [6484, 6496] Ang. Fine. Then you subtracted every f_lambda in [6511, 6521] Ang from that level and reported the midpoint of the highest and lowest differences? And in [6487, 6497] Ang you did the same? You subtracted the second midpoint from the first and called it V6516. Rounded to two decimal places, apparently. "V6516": -1.75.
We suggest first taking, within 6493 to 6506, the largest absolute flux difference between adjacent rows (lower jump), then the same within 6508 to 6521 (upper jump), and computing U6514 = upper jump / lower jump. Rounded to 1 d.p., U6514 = 1.1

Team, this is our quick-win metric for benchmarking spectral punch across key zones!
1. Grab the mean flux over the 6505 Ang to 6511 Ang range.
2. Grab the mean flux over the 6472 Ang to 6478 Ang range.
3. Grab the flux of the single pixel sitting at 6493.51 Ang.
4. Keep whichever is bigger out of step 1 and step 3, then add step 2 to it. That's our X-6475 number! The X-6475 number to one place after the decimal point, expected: 39.0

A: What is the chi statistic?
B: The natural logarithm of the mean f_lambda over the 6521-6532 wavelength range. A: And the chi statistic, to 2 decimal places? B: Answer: 3.00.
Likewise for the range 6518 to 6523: 3.02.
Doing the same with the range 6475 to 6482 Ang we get 2.96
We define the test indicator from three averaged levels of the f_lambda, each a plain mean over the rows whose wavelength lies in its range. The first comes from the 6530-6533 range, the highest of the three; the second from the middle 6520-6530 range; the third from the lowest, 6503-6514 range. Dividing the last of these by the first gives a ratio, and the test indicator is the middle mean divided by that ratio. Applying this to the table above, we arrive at 20.1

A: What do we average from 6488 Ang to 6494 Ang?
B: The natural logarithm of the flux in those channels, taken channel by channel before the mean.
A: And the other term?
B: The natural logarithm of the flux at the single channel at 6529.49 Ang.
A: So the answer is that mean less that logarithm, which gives -0.07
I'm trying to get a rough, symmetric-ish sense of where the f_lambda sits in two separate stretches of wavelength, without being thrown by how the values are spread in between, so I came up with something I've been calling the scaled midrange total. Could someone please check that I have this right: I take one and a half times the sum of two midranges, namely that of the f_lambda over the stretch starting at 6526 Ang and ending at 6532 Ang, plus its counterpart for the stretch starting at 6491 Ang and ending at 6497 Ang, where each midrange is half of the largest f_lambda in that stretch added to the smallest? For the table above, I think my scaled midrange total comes 56.3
